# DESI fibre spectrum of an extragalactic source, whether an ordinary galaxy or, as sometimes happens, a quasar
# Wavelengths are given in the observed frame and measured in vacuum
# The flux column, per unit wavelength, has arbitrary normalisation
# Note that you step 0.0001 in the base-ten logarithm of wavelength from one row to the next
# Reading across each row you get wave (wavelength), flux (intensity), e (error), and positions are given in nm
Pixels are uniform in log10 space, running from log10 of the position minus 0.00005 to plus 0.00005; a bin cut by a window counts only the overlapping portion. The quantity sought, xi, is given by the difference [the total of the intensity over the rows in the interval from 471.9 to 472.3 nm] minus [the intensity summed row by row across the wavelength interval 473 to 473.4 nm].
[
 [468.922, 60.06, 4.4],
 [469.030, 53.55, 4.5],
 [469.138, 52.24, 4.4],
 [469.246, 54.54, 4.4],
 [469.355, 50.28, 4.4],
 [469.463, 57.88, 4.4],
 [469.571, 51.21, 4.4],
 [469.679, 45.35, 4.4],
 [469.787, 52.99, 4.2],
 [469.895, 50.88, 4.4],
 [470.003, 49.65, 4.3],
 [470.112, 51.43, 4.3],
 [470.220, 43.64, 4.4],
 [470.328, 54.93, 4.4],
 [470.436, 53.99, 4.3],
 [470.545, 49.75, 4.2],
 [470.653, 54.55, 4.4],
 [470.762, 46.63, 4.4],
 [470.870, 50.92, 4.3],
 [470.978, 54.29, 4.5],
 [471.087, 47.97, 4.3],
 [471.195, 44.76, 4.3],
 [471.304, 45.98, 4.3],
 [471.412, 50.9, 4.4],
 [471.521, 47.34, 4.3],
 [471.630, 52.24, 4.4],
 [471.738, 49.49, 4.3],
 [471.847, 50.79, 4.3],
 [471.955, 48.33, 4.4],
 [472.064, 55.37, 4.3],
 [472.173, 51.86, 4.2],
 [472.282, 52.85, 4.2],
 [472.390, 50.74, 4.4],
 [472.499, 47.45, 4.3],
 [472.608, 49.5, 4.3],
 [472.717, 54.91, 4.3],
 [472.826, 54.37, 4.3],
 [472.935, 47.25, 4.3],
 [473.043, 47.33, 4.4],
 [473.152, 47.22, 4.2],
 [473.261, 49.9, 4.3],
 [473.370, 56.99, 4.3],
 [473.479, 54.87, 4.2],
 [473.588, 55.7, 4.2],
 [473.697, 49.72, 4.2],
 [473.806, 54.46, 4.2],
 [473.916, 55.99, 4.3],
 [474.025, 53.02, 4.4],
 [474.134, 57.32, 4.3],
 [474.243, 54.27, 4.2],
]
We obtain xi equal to 7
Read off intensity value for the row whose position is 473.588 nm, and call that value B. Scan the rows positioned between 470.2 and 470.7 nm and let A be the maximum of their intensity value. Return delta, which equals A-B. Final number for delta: -0.8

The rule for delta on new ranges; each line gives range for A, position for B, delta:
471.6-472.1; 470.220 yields 11.7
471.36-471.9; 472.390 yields 1.5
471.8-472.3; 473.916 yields -0.6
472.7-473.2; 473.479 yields 0.0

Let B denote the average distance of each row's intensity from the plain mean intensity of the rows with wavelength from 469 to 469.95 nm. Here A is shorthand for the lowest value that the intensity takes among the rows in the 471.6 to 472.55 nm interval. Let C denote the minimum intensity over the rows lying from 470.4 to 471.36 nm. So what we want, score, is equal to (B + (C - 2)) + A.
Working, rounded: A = 47.45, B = 2.38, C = 44.76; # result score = 92.6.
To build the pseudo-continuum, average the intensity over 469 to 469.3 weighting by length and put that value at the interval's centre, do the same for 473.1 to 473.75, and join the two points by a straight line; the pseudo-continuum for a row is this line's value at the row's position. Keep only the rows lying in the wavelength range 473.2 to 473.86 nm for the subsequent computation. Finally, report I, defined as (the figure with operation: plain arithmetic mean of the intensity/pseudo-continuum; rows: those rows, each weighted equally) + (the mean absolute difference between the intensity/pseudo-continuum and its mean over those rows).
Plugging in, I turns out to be 1.07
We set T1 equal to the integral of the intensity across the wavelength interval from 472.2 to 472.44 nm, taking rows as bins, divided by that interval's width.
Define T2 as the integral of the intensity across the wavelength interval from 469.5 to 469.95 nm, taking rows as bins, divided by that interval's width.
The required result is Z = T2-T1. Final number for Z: -1.4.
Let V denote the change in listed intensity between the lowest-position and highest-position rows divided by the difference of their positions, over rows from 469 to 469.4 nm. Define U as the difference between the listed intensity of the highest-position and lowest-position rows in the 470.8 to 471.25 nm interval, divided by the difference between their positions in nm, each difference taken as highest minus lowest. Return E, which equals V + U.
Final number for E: -29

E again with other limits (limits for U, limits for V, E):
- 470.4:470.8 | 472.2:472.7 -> -33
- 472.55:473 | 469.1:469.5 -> 10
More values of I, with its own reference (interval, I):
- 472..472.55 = 1.02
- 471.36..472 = 0.97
